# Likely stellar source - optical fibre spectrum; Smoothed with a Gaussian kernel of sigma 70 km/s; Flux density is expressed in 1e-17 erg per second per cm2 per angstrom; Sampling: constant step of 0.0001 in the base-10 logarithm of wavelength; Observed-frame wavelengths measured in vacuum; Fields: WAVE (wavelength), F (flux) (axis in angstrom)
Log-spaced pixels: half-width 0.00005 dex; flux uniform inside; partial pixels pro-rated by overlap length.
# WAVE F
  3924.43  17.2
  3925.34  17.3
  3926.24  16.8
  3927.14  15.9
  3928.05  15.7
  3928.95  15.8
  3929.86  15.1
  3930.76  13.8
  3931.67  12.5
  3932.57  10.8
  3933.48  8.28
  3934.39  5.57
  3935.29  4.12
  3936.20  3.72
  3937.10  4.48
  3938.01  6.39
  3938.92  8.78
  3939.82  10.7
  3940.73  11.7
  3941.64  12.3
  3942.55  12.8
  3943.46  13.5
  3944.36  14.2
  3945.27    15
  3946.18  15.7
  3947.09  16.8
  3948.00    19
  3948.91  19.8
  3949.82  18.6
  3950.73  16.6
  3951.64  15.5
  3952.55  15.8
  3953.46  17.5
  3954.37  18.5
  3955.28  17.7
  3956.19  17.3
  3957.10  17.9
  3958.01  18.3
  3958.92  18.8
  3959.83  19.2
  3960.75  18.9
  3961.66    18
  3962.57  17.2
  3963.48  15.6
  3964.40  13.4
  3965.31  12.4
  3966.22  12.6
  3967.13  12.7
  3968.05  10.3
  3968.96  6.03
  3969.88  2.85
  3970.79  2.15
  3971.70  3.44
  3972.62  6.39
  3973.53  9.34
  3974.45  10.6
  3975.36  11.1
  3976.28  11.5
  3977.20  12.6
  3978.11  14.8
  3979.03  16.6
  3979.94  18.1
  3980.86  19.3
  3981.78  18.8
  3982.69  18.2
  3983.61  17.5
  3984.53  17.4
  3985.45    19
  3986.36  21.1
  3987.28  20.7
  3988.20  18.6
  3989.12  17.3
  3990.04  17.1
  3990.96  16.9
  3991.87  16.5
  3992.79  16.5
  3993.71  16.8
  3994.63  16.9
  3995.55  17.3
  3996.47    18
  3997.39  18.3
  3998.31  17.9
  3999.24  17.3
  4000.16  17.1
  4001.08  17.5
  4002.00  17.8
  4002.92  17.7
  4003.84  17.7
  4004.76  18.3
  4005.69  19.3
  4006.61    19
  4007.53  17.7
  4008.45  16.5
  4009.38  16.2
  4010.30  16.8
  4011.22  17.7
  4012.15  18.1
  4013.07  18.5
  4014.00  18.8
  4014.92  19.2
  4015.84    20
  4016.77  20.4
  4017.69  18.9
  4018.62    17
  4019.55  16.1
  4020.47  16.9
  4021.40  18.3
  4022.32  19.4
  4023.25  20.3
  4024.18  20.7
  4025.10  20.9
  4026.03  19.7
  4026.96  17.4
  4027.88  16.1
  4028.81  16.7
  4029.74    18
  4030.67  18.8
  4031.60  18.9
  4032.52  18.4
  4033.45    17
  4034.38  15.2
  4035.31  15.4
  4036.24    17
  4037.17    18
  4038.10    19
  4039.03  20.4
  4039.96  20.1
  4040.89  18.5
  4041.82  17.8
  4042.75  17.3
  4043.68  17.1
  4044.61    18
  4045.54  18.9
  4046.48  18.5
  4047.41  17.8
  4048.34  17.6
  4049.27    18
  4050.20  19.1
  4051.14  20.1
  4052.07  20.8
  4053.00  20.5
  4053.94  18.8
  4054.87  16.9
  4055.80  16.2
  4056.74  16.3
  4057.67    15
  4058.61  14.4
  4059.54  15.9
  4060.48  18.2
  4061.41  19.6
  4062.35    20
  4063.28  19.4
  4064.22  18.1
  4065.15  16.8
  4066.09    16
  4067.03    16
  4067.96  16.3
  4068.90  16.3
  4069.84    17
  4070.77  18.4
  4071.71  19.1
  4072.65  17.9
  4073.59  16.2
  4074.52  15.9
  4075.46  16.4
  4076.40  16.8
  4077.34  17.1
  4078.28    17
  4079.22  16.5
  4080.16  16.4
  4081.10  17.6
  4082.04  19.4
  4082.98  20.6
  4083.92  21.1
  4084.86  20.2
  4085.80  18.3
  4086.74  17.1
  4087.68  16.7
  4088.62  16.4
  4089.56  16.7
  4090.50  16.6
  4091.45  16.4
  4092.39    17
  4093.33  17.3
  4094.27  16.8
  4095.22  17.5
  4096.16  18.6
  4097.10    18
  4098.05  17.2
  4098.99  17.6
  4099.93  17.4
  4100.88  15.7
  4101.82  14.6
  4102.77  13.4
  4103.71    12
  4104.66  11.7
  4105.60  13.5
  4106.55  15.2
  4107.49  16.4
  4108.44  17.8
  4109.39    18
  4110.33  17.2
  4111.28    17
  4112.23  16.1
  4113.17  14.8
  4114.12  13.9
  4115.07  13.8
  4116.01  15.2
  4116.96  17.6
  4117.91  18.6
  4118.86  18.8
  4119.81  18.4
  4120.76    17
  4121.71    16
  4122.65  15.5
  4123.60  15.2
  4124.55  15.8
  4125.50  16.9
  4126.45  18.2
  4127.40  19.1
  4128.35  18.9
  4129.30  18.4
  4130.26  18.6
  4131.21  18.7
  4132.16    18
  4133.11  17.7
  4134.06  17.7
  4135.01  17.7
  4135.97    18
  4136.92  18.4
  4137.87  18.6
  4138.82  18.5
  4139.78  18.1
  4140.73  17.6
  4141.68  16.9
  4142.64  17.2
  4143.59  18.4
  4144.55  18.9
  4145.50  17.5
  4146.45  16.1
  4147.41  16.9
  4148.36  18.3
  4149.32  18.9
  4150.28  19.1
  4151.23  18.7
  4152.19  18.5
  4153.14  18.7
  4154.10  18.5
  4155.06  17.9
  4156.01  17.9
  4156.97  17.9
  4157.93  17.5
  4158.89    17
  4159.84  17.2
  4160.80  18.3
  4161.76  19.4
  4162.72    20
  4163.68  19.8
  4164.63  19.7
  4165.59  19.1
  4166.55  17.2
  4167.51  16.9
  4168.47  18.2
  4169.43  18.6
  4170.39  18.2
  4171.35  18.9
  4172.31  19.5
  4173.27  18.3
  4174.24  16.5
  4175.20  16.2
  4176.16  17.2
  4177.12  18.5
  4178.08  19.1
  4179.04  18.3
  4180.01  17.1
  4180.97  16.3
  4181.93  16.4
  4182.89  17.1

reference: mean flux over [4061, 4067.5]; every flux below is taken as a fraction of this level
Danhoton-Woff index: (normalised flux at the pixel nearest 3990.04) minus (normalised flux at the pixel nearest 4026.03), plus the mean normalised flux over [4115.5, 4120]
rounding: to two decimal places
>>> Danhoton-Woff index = 0.84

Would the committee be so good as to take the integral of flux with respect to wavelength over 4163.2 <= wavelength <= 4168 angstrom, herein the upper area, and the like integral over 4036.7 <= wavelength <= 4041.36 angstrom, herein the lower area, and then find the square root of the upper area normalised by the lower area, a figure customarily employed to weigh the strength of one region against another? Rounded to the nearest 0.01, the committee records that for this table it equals 1.00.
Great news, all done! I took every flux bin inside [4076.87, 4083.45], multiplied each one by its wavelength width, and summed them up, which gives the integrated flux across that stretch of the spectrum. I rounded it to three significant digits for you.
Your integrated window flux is 117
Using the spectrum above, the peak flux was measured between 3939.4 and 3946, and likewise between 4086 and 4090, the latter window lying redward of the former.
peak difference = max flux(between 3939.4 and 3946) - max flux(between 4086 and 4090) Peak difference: -2.1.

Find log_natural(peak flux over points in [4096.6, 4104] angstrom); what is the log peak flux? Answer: 2.89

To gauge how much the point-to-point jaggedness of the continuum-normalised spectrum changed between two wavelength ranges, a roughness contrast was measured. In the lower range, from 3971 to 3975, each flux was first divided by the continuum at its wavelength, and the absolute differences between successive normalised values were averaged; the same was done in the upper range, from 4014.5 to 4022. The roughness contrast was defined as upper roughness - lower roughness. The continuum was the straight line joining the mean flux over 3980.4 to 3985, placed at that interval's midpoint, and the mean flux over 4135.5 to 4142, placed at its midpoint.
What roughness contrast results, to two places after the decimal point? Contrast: -0.07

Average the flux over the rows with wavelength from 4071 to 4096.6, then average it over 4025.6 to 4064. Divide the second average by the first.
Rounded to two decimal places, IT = 1.02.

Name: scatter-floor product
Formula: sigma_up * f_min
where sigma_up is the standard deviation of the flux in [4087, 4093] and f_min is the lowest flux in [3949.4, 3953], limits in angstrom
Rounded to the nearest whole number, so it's 3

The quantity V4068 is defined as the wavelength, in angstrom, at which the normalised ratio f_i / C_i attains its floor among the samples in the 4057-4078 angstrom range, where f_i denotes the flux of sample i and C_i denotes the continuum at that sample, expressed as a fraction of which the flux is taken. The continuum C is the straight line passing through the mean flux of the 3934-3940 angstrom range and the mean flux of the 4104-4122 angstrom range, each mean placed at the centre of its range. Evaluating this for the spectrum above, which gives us 4058.61 angstrom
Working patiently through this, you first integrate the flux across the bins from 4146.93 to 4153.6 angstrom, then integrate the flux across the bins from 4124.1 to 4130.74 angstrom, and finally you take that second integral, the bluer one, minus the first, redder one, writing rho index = -4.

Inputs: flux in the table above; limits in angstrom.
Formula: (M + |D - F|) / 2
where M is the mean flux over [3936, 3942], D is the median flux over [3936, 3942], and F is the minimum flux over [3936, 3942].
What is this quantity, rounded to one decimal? 6.7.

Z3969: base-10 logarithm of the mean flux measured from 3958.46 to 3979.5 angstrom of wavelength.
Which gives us 1.080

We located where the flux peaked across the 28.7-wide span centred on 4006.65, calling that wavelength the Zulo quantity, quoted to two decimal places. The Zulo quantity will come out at 4016.77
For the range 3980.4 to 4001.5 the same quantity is 3986.36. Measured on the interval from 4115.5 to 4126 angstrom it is 4118.86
